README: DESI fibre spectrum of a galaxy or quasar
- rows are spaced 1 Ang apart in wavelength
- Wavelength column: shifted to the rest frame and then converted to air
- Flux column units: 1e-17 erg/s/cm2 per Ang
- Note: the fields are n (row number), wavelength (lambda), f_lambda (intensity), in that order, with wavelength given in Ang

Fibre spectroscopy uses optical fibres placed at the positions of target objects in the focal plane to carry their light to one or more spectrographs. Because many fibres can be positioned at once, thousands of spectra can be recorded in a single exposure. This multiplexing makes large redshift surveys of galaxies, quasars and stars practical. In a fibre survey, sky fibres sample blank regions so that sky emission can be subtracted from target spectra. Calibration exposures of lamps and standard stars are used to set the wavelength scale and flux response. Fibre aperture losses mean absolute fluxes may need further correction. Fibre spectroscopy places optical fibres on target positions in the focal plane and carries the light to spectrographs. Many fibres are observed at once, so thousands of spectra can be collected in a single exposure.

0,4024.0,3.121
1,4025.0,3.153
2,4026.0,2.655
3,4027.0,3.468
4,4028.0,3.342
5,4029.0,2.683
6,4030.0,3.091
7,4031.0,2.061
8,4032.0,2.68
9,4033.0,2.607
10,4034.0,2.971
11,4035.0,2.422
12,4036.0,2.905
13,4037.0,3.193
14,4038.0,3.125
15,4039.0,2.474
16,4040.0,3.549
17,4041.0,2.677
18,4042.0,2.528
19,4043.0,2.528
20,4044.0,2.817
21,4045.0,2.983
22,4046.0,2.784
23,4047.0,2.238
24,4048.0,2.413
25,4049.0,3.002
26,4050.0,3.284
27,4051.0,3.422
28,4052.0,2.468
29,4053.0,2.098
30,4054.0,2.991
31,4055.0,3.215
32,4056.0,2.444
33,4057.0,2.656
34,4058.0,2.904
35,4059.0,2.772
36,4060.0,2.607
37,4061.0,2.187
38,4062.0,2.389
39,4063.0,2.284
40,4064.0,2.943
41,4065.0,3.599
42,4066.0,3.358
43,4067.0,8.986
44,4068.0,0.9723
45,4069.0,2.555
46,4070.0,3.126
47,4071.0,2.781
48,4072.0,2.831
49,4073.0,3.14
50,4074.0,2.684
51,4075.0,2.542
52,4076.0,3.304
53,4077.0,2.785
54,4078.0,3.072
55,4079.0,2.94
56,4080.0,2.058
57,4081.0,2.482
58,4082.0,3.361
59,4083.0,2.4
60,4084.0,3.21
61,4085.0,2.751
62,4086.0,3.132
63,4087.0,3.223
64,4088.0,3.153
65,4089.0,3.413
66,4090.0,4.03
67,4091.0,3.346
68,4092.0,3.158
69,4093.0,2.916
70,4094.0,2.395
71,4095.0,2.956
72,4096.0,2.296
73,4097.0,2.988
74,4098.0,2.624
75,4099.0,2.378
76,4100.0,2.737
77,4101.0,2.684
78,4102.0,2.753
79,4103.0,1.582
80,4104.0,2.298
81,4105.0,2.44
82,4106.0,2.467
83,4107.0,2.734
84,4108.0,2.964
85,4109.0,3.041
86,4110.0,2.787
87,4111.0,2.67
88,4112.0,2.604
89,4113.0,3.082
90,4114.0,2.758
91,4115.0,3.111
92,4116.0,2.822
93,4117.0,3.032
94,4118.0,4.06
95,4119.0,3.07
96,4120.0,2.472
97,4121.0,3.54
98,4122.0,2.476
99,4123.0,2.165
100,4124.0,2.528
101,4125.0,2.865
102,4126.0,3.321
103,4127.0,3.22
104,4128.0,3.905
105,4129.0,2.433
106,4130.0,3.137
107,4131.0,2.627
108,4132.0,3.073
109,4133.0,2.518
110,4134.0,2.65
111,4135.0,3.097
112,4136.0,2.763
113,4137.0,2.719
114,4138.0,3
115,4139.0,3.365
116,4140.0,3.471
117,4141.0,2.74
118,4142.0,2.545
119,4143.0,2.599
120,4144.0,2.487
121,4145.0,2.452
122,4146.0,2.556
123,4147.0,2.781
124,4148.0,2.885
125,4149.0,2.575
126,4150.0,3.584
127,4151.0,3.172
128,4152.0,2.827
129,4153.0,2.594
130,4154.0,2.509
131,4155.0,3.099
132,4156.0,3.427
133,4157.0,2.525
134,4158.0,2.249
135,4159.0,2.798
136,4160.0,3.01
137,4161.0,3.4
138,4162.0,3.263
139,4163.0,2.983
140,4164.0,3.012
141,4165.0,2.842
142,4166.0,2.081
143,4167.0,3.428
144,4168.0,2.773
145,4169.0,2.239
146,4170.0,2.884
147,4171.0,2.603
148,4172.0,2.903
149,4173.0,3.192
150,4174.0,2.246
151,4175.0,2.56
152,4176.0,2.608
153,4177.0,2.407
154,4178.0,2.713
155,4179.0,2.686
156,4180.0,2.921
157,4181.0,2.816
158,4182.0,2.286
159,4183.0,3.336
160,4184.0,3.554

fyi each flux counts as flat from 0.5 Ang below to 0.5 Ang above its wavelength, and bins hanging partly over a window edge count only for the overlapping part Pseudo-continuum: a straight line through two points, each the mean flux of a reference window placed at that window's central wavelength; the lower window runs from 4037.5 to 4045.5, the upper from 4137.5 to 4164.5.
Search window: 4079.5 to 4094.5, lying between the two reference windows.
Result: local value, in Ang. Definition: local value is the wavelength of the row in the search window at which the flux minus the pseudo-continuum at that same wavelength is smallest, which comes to 4080.0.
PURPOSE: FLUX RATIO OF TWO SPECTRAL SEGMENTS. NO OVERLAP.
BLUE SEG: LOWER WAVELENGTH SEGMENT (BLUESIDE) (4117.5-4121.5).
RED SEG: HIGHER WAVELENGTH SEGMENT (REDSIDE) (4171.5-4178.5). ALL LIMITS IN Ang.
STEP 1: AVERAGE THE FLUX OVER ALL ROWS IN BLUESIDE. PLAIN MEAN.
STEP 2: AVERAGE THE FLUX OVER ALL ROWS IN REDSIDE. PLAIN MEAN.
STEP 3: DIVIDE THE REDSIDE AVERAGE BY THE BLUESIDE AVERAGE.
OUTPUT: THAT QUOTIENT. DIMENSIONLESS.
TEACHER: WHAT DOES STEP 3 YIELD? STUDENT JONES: 0.81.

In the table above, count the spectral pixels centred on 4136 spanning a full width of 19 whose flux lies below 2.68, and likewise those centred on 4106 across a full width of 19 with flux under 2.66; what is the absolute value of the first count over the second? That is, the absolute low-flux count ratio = 1.14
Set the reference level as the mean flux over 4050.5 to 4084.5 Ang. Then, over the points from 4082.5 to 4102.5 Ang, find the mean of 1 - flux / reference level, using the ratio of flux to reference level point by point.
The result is 0.00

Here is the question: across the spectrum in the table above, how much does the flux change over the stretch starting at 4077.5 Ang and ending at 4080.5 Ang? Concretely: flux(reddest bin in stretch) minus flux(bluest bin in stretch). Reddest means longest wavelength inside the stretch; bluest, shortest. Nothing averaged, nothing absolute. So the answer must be -1.0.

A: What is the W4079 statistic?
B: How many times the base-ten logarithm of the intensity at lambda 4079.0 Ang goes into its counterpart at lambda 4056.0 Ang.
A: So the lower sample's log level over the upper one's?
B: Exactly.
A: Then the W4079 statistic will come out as 0.83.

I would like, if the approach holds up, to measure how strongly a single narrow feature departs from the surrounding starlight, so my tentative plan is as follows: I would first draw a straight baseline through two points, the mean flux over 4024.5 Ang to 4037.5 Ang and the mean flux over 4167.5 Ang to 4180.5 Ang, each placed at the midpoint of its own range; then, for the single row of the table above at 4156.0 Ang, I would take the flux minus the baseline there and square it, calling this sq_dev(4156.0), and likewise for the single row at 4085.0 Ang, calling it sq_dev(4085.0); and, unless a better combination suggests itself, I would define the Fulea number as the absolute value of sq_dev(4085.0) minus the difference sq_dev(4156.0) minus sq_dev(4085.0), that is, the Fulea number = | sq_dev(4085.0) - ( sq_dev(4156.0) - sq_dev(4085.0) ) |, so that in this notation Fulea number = 0.53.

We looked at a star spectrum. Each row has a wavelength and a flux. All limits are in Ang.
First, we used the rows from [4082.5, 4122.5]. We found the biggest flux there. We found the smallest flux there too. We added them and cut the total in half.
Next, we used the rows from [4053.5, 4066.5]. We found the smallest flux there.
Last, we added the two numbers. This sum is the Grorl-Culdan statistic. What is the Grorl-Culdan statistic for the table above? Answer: 5.01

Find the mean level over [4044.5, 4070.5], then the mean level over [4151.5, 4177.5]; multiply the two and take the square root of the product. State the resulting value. 2.87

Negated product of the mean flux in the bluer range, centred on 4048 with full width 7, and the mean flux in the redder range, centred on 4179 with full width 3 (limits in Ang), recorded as -8.0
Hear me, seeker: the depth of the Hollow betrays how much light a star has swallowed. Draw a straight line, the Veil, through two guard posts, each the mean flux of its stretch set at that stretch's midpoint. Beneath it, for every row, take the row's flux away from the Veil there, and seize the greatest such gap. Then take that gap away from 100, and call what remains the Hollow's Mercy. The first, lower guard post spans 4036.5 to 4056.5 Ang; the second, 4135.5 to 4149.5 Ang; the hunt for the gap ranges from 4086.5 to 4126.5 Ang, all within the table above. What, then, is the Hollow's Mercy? 98.8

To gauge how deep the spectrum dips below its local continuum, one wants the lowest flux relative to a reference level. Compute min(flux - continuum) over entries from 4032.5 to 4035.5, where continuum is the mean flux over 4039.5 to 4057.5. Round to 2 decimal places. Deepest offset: -0.36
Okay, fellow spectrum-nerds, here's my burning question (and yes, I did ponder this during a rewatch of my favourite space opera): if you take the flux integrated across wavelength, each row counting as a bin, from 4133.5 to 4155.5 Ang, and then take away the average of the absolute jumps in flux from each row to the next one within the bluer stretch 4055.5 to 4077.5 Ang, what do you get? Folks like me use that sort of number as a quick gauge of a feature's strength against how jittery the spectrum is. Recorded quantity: 61.5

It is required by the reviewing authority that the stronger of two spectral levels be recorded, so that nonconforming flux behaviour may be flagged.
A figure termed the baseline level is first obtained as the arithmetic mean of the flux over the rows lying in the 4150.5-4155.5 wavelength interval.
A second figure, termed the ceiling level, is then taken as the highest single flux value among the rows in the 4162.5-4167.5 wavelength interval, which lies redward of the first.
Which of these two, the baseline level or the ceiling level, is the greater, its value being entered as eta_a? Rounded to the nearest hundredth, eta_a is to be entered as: 3.43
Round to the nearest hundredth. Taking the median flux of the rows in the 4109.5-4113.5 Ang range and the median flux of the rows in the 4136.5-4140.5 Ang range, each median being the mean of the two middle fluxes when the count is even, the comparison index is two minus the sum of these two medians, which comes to -3.91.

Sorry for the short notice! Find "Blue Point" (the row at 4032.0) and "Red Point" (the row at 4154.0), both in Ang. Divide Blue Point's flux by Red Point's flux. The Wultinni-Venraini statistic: 1.1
